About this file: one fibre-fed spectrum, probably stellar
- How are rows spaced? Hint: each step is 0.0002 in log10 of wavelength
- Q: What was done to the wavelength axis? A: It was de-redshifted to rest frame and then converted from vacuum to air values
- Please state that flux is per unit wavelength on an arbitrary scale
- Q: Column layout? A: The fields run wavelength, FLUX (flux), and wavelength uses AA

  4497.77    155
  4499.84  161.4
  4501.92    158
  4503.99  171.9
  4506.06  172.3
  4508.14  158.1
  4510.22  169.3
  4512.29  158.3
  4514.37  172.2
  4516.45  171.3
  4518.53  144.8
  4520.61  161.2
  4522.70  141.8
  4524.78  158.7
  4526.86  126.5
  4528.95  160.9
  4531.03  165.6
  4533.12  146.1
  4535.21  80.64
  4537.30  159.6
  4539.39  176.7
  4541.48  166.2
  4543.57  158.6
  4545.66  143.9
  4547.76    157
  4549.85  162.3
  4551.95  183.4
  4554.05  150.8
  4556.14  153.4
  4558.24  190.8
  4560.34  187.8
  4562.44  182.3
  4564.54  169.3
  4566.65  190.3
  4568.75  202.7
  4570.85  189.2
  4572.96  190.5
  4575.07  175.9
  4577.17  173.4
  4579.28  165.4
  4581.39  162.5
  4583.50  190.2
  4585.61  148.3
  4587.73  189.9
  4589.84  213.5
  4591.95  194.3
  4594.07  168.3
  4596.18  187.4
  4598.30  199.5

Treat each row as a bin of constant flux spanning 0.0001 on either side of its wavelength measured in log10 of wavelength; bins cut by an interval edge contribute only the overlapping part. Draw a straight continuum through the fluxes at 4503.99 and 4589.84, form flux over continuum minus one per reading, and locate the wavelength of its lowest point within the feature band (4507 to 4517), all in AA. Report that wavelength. 4512.29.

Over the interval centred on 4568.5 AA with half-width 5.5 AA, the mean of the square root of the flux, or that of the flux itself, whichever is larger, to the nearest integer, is 188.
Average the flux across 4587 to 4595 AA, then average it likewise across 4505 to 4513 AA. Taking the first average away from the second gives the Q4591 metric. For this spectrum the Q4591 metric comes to -27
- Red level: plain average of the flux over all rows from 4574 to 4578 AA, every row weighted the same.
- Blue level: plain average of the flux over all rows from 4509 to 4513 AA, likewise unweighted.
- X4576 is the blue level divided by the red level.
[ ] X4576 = 0.94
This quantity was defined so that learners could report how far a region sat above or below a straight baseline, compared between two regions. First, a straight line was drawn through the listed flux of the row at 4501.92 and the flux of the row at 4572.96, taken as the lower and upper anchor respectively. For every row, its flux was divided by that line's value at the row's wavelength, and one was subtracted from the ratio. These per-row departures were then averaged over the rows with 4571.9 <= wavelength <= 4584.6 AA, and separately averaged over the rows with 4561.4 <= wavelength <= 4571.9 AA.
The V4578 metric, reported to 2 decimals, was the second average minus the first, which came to 0.08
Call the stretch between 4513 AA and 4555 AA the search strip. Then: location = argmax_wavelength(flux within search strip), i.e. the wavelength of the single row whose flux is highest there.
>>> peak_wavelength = 4551.95 AA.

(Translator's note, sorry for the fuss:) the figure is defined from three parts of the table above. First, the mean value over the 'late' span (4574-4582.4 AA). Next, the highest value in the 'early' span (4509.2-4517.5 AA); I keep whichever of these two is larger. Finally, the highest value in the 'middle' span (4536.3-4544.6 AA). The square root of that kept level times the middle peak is 174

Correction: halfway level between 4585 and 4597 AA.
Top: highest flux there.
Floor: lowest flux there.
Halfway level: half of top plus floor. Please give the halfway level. 181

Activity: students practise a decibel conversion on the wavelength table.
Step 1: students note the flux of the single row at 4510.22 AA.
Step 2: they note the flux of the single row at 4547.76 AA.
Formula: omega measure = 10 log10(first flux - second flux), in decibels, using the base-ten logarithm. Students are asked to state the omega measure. 11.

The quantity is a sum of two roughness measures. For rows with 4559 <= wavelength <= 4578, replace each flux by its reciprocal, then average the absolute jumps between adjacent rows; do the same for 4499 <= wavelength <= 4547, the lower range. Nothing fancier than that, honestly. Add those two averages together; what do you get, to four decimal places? 0.0014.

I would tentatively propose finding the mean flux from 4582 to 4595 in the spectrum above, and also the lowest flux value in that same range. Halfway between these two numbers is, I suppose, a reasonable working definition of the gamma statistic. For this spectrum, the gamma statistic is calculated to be 166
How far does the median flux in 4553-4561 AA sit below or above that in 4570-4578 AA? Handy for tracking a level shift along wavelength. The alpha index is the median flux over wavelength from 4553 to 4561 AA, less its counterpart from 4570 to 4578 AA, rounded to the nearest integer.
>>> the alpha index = -12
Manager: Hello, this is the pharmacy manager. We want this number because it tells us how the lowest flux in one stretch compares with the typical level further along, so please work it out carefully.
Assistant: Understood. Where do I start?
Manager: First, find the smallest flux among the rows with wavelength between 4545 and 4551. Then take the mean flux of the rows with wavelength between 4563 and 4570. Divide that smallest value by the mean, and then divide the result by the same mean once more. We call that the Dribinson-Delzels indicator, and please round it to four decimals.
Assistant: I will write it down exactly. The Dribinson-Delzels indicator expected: 0.0041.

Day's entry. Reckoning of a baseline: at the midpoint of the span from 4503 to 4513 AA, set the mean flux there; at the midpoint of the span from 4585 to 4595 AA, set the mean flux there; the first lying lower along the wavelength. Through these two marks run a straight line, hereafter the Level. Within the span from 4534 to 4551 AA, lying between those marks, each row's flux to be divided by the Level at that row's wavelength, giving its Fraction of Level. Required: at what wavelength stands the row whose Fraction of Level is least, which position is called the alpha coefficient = 4535.21 AA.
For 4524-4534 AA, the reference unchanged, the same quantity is 4526.86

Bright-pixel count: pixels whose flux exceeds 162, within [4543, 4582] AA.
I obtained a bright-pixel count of 14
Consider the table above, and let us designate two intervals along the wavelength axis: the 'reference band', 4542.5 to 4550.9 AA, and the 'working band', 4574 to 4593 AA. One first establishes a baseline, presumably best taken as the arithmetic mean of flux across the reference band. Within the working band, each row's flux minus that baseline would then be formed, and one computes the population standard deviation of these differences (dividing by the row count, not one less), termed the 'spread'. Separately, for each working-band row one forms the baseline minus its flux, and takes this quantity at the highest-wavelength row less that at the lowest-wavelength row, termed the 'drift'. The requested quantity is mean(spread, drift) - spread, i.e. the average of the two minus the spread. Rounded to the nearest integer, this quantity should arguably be -18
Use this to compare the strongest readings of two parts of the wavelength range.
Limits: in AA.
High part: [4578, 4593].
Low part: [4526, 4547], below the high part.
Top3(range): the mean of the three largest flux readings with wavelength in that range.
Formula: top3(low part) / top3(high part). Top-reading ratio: 0.85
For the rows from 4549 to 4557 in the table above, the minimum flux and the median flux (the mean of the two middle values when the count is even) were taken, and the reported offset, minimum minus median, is -7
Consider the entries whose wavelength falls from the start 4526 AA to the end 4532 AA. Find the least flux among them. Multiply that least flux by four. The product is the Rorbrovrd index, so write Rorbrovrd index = 506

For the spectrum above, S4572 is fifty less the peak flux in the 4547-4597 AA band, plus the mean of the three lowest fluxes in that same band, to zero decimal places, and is -13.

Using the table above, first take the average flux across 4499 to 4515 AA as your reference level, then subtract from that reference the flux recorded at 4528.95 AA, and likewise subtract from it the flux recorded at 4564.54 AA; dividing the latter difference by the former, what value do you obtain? -1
